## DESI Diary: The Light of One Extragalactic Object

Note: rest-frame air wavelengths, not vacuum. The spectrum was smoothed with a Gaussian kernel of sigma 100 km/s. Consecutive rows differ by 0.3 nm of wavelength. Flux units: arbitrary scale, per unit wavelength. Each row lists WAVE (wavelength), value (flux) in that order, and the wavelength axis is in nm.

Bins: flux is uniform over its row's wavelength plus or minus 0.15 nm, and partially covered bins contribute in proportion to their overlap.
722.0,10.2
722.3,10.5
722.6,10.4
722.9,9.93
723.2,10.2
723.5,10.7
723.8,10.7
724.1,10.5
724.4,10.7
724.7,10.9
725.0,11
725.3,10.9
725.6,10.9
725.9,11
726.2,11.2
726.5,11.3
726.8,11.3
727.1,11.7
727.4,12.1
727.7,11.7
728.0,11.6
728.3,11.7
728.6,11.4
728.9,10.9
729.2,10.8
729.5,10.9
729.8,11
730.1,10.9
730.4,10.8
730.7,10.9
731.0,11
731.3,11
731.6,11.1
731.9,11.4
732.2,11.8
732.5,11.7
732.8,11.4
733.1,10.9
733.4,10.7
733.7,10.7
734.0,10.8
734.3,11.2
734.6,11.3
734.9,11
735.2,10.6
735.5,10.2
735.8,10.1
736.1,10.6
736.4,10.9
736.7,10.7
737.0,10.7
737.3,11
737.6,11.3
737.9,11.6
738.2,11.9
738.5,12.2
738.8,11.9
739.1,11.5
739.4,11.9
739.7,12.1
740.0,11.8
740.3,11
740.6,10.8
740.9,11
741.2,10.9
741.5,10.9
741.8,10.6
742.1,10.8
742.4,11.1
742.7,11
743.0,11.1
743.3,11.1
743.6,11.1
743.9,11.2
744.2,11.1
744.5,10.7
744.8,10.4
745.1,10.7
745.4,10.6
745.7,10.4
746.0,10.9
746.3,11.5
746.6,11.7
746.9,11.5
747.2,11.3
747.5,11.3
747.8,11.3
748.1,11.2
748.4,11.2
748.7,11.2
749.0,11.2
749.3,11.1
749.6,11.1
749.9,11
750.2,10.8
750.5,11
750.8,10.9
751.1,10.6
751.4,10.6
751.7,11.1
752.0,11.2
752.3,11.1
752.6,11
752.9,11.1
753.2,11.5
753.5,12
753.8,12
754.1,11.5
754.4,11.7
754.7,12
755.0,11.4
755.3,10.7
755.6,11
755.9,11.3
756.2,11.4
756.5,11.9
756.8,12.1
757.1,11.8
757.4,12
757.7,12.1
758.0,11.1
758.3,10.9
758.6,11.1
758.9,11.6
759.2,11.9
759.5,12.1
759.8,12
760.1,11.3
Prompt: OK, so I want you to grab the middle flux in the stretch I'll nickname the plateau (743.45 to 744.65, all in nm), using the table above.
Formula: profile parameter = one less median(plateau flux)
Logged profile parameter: -10.1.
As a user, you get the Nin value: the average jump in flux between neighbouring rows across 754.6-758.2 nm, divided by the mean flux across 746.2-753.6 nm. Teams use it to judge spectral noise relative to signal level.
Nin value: 0.0350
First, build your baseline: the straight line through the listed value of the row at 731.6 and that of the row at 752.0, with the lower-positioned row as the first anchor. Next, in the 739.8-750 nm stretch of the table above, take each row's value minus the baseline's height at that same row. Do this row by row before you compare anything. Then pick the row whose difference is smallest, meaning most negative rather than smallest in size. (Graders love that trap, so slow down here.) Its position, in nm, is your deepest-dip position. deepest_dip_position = 745.7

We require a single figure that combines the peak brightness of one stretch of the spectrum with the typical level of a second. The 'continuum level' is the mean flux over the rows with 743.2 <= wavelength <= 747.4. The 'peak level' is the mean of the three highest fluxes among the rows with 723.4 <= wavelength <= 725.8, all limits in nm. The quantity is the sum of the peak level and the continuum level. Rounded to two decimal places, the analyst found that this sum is 21.95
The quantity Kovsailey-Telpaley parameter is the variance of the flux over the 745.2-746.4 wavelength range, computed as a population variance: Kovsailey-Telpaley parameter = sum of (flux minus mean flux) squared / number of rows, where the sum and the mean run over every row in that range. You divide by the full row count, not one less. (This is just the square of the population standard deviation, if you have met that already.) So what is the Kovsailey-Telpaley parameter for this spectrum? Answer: 0.17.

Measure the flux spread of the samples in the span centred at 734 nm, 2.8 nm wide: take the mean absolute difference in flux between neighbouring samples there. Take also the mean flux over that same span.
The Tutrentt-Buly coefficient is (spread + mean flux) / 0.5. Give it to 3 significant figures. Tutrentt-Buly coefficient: 22.4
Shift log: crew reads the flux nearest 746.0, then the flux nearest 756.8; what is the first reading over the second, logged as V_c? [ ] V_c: 0.90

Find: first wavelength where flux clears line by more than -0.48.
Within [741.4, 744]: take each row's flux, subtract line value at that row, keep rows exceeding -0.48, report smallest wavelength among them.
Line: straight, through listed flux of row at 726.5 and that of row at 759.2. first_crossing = 743.9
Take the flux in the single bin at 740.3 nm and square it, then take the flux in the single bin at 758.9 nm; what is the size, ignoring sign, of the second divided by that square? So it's 0.096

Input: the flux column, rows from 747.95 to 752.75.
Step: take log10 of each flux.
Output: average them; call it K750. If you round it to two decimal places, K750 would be 1.04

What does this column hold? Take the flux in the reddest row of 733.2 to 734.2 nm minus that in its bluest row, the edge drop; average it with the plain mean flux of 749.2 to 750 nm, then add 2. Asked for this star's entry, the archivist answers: 7.58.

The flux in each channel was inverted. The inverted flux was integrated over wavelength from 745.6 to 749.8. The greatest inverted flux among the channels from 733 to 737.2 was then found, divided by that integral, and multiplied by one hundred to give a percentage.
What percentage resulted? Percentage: 26.4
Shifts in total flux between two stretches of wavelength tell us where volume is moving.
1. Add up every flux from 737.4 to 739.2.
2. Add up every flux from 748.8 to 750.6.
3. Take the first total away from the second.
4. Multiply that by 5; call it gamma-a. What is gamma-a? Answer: -21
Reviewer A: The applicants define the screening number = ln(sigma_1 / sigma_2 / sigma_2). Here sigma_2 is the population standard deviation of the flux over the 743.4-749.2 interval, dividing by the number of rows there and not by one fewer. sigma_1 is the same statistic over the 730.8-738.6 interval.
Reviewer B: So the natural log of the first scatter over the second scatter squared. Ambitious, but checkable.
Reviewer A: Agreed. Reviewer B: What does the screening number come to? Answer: 1.4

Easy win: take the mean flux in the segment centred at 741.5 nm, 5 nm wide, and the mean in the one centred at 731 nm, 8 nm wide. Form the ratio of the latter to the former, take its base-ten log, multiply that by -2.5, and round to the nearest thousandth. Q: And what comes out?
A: -0.003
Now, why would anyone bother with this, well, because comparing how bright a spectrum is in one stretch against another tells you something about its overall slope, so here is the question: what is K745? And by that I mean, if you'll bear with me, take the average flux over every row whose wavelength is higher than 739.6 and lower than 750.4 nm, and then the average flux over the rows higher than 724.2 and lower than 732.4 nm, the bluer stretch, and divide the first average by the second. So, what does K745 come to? 0.99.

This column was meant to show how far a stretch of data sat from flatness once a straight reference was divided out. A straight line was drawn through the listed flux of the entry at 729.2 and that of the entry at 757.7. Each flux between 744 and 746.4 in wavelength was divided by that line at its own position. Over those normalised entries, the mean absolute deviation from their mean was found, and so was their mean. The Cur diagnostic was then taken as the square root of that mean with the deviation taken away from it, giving 0.95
